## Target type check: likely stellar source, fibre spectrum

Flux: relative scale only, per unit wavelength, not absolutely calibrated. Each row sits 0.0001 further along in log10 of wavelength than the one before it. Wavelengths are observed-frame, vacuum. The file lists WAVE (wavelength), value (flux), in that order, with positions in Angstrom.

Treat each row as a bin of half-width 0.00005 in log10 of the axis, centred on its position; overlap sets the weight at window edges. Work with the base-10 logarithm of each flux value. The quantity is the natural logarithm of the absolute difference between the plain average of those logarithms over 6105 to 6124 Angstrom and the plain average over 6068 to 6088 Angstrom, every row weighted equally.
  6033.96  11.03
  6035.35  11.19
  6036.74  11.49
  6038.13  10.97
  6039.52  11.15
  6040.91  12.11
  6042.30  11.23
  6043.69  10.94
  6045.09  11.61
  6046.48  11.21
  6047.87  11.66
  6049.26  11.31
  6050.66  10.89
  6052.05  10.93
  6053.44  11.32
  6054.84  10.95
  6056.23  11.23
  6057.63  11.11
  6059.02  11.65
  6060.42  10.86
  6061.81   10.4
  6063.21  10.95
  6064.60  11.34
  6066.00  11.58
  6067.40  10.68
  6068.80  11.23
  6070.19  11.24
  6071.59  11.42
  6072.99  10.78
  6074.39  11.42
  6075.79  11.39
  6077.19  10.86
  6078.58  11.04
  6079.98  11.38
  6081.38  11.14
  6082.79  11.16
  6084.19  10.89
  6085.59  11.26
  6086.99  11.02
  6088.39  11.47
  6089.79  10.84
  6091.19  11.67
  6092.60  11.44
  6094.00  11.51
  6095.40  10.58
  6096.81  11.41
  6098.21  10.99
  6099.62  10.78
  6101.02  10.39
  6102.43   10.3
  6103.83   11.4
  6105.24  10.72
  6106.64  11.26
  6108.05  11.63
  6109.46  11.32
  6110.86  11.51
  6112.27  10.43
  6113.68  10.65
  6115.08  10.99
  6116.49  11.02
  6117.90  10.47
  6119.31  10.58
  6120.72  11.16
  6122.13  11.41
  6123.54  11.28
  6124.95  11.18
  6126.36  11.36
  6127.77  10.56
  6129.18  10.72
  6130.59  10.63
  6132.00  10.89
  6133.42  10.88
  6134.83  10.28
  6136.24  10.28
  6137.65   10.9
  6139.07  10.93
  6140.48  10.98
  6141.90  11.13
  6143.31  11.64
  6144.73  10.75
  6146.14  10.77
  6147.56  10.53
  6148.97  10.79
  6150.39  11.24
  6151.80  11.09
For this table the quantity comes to -5.3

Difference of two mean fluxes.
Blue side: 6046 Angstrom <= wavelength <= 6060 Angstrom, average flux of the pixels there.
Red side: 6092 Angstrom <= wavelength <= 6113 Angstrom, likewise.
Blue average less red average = 0.18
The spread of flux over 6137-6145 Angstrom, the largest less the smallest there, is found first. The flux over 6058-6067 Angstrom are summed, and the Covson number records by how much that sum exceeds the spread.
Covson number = 65.9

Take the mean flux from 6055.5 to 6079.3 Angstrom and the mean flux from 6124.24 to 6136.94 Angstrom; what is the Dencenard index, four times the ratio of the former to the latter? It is 4.14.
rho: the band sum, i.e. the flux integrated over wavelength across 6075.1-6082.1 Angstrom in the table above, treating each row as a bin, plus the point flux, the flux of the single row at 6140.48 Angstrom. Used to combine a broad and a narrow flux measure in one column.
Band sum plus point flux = 89.1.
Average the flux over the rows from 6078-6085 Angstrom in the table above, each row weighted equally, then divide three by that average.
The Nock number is 0.270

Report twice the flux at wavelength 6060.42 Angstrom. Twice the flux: 21.7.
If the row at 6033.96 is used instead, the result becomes 22.1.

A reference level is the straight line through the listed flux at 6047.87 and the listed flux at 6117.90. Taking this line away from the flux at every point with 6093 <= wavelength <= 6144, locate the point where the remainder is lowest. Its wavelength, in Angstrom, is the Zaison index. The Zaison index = 6102.43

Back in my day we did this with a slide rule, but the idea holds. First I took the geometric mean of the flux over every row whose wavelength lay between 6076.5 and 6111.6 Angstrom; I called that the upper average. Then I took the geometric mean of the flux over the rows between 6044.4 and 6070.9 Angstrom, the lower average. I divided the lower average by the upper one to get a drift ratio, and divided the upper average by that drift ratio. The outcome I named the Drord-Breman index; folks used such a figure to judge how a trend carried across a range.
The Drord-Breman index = 11.1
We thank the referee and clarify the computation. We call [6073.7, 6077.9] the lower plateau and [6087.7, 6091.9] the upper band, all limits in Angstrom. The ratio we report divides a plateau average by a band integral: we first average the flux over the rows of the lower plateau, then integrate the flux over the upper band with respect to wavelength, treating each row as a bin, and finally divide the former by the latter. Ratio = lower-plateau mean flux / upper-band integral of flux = 0.236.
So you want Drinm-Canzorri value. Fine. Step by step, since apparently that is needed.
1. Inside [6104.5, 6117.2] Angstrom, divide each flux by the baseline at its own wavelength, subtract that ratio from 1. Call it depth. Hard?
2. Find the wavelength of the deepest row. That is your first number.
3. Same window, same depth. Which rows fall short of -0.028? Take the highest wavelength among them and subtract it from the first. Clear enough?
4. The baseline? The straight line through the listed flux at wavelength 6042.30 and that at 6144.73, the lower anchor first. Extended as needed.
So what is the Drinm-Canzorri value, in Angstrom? 1.4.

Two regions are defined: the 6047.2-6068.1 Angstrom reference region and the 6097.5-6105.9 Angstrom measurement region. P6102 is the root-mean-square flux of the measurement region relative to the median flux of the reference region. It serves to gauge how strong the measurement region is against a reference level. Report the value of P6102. 0.97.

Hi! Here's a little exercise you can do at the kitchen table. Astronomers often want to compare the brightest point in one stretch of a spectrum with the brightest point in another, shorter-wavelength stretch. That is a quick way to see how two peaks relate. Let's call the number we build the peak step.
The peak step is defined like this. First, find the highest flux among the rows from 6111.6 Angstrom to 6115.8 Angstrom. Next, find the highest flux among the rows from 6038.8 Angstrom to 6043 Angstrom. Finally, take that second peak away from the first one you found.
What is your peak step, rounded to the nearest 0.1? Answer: -1.1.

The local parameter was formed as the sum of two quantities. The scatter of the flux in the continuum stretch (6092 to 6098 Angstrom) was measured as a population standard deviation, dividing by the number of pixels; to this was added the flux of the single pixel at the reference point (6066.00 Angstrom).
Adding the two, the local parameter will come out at 12.0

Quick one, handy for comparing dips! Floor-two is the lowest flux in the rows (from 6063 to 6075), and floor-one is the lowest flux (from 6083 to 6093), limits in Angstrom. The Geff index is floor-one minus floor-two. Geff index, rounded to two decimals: 0.16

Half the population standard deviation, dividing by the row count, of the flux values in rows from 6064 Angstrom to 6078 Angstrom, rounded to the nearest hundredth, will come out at 0.15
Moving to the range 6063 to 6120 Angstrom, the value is 0.19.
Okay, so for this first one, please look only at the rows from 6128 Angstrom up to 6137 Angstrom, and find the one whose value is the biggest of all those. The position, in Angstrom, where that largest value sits 6132.00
